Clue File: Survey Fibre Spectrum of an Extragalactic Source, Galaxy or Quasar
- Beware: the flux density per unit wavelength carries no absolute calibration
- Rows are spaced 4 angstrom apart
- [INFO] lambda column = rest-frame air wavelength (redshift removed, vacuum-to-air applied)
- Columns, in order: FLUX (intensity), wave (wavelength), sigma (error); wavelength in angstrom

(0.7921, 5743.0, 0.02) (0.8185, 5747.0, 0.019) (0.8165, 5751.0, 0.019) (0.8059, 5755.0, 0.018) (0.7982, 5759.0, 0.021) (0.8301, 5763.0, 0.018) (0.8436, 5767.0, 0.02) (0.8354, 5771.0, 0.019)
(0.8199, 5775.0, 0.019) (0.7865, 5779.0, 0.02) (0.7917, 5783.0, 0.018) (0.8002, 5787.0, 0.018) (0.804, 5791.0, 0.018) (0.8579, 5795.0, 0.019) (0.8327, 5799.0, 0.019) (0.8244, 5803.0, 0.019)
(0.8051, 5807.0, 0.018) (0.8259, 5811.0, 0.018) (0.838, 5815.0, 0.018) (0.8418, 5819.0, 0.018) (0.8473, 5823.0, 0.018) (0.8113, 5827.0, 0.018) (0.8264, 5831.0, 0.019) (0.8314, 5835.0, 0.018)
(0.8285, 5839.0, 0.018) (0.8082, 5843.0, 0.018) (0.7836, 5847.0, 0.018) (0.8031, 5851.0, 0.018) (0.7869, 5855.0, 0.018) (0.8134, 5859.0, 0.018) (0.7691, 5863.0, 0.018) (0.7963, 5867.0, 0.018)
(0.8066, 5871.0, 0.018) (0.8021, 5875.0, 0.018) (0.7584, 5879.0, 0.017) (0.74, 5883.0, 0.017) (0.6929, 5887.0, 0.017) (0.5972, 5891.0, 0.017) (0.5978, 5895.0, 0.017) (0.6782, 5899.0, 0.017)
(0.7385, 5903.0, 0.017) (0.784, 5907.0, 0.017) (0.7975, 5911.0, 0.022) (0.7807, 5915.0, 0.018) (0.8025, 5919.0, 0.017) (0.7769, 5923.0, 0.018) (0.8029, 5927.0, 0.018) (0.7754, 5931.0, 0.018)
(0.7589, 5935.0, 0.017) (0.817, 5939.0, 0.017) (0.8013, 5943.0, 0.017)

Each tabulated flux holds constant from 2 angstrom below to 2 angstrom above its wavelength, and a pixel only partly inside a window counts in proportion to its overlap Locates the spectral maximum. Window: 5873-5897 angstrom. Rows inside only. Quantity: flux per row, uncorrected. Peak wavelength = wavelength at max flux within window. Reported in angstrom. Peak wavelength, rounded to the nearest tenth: 5875.0 angstrom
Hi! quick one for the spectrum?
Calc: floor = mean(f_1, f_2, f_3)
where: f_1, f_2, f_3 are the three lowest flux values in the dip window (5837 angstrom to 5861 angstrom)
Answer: 0.791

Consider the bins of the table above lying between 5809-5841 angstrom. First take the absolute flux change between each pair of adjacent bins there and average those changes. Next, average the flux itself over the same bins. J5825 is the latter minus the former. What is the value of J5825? 0.820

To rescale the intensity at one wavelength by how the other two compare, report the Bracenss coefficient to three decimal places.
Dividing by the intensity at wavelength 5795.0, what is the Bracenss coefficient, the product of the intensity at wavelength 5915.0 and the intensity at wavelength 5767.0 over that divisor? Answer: 0.768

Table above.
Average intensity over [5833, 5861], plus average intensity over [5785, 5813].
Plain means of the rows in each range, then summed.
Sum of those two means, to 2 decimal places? 1.63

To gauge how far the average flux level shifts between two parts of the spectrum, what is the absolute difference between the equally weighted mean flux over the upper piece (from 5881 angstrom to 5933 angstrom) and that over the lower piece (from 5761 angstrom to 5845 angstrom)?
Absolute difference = 0.09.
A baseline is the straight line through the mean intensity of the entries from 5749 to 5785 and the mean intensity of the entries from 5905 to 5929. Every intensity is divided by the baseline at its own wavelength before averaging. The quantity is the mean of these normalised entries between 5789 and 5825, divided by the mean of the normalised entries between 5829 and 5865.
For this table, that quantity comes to 1.02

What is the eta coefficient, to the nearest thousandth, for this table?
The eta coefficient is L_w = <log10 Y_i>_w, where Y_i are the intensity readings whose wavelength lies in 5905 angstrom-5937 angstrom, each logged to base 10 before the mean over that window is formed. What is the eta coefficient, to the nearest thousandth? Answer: -0.105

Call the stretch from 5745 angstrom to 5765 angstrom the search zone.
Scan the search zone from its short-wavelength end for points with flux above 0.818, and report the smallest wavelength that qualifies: 5747.0 angstrom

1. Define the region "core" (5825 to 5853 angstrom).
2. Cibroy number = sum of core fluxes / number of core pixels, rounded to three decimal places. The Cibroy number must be 0.813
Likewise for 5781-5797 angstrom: 0.813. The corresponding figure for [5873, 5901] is 0.695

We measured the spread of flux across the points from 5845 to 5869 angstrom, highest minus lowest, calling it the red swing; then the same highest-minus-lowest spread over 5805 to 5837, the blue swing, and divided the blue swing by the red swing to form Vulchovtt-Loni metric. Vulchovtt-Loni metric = 1.0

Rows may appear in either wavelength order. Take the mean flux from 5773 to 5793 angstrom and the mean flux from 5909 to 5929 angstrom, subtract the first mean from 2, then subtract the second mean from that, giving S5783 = 0.41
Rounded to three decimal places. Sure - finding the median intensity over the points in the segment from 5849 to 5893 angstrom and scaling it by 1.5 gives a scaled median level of 1.180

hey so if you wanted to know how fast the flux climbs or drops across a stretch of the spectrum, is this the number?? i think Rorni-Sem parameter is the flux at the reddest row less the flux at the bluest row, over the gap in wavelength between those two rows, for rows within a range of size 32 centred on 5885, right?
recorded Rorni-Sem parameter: -0.0046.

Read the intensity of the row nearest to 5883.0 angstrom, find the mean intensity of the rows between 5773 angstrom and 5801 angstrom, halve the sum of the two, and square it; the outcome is 0.603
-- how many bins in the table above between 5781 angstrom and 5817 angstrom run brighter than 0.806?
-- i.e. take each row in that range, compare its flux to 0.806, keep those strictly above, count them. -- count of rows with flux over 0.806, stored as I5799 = 5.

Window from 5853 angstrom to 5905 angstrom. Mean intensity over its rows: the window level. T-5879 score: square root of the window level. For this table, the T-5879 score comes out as 0.858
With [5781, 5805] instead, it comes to 0.905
